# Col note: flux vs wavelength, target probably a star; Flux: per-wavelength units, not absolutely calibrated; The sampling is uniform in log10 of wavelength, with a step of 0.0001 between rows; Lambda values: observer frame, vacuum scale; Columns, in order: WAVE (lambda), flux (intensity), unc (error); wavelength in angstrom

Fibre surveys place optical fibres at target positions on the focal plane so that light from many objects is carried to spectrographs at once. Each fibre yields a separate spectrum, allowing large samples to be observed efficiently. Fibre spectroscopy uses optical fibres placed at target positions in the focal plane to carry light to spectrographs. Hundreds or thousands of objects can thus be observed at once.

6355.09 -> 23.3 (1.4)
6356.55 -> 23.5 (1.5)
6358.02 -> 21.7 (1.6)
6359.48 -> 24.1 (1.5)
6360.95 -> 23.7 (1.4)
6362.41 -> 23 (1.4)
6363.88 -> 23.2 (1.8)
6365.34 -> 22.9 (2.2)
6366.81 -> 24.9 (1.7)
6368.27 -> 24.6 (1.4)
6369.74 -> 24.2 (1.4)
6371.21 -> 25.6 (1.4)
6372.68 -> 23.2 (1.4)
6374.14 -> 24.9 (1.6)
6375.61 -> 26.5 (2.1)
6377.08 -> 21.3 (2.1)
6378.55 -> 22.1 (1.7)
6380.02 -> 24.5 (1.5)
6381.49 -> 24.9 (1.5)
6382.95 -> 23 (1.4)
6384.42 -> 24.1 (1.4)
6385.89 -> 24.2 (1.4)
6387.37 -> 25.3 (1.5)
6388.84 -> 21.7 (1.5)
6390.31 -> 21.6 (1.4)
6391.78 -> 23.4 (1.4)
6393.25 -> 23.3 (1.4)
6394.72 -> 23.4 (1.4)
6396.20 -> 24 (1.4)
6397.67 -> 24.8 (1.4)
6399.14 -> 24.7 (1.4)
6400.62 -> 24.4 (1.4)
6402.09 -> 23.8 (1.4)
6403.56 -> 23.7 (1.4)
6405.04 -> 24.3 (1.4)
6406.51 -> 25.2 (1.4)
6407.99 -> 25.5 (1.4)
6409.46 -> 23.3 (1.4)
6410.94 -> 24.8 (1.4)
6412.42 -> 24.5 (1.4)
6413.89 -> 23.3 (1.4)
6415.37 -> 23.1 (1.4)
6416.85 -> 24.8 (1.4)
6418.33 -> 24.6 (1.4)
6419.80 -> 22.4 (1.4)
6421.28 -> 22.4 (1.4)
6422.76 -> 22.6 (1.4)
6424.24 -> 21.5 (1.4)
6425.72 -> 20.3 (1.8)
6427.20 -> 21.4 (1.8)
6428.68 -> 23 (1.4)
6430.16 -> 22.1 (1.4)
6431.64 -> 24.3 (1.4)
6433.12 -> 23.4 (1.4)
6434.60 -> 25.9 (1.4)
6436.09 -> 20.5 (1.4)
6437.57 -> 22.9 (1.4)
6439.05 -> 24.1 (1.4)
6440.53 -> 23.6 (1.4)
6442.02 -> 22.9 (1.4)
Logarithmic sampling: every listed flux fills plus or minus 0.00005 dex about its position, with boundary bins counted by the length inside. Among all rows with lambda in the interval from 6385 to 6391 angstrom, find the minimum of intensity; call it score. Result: 21.6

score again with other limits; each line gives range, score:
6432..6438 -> 20.5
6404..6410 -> 23.3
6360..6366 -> 22.9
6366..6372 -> 24.2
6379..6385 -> 23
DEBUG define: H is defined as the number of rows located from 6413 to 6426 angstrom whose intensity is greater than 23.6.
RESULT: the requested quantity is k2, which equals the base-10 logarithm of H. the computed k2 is 0.30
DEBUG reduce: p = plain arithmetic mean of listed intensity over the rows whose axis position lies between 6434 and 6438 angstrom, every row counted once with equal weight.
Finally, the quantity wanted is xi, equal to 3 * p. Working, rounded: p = 23.1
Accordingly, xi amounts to 69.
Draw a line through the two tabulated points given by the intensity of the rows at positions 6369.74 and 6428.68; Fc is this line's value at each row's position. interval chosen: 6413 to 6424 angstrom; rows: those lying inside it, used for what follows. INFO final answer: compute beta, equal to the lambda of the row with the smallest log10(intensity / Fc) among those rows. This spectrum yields 6419.80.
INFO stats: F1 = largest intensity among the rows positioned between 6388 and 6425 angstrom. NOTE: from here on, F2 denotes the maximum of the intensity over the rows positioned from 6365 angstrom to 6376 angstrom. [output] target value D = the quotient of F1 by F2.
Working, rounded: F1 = 25.5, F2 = 26.5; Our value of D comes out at 0.96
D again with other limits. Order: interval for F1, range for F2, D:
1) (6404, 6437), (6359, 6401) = 0.98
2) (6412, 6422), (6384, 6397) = 0.98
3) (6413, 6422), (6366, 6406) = 0.94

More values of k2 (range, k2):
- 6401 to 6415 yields 0.85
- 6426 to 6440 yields 0.48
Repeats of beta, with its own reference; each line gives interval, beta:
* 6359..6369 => 6365.34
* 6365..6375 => 6365.34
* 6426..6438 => 6436.09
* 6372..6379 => 6377.08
